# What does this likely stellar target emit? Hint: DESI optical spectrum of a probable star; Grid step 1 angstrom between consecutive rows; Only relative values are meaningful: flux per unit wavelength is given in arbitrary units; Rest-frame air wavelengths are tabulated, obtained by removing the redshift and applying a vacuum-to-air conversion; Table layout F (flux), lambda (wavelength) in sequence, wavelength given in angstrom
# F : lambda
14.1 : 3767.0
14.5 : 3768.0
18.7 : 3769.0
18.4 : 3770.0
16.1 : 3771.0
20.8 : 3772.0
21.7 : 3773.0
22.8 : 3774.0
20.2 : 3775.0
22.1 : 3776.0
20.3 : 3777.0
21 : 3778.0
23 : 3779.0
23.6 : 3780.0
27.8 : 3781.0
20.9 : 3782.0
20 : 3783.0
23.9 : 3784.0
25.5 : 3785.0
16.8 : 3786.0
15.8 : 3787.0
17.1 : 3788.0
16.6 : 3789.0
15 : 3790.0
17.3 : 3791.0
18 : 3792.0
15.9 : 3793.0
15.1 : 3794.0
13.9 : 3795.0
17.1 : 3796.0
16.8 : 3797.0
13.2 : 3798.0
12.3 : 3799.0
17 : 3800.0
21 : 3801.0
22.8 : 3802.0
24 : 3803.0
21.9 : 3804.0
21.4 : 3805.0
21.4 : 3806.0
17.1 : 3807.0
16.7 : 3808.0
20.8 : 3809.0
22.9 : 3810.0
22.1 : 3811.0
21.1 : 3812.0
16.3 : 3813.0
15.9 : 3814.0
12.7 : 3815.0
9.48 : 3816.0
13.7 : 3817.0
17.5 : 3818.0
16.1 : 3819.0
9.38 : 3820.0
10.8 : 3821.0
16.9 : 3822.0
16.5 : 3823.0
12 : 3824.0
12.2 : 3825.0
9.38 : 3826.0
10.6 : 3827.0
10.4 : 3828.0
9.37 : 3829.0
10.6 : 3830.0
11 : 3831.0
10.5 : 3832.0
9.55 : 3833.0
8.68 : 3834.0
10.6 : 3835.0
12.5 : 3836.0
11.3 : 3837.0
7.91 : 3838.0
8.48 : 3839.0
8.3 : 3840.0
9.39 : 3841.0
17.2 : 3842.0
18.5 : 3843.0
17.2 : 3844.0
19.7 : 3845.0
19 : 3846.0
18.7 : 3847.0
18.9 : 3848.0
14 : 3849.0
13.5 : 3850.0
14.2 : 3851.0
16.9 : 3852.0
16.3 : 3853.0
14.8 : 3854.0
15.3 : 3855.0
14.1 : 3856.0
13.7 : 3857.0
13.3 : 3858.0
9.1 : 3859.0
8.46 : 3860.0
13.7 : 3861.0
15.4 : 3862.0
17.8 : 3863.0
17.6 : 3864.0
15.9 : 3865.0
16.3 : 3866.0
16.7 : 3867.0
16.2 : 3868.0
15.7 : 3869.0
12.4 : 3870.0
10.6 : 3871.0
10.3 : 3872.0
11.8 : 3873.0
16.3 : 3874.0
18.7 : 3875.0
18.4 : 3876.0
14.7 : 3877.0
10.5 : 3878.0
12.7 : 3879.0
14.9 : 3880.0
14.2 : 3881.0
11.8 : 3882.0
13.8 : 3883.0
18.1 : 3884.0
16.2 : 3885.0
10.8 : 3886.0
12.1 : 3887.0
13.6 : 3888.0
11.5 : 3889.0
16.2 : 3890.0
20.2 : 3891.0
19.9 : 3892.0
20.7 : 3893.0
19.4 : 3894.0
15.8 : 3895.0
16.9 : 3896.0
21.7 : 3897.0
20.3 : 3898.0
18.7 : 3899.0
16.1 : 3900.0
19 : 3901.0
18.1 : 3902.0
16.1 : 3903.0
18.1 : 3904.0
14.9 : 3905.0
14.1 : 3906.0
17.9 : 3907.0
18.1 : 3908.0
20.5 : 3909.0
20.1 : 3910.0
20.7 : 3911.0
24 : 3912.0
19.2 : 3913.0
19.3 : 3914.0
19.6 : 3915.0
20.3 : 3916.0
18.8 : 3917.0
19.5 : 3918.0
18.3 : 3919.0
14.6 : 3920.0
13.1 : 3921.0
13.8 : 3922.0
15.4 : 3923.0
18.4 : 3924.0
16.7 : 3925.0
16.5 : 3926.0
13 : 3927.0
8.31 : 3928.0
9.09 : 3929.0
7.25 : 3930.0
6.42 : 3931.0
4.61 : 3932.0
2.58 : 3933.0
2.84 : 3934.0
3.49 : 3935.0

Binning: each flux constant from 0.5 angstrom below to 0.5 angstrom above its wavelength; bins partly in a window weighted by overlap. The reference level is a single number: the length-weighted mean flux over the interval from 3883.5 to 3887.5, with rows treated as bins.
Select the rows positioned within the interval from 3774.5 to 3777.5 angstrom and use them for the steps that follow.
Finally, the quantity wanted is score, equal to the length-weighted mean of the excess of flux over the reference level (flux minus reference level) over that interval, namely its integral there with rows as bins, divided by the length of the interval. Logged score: 6.6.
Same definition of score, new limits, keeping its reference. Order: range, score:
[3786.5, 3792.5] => 2.3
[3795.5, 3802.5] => 2.9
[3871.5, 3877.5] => 0.7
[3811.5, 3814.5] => 3.5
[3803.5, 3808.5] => 5.4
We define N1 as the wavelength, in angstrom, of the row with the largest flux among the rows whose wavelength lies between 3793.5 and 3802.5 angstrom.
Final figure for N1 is 3802.0 angstrom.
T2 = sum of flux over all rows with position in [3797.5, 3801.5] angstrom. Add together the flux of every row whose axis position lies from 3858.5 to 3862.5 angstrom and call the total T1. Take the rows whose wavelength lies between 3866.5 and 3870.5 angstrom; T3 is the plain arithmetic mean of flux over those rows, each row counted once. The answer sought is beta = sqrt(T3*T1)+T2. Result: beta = 90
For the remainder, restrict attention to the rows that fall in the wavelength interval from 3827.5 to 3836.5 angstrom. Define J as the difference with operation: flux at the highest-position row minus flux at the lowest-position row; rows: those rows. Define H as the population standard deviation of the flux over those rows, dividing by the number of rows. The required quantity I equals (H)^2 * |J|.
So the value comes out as 2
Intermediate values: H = 1.0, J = 2.1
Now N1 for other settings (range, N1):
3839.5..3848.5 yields 3845.0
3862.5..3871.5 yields 3863.0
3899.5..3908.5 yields 3901.0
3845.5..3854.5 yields 3846.0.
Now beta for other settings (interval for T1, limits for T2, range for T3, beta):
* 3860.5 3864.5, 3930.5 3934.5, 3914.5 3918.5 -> 52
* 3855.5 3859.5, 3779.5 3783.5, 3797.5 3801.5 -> 121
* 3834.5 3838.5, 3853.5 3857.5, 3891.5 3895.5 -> 86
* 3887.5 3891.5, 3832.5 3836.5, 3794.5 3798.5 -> 72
